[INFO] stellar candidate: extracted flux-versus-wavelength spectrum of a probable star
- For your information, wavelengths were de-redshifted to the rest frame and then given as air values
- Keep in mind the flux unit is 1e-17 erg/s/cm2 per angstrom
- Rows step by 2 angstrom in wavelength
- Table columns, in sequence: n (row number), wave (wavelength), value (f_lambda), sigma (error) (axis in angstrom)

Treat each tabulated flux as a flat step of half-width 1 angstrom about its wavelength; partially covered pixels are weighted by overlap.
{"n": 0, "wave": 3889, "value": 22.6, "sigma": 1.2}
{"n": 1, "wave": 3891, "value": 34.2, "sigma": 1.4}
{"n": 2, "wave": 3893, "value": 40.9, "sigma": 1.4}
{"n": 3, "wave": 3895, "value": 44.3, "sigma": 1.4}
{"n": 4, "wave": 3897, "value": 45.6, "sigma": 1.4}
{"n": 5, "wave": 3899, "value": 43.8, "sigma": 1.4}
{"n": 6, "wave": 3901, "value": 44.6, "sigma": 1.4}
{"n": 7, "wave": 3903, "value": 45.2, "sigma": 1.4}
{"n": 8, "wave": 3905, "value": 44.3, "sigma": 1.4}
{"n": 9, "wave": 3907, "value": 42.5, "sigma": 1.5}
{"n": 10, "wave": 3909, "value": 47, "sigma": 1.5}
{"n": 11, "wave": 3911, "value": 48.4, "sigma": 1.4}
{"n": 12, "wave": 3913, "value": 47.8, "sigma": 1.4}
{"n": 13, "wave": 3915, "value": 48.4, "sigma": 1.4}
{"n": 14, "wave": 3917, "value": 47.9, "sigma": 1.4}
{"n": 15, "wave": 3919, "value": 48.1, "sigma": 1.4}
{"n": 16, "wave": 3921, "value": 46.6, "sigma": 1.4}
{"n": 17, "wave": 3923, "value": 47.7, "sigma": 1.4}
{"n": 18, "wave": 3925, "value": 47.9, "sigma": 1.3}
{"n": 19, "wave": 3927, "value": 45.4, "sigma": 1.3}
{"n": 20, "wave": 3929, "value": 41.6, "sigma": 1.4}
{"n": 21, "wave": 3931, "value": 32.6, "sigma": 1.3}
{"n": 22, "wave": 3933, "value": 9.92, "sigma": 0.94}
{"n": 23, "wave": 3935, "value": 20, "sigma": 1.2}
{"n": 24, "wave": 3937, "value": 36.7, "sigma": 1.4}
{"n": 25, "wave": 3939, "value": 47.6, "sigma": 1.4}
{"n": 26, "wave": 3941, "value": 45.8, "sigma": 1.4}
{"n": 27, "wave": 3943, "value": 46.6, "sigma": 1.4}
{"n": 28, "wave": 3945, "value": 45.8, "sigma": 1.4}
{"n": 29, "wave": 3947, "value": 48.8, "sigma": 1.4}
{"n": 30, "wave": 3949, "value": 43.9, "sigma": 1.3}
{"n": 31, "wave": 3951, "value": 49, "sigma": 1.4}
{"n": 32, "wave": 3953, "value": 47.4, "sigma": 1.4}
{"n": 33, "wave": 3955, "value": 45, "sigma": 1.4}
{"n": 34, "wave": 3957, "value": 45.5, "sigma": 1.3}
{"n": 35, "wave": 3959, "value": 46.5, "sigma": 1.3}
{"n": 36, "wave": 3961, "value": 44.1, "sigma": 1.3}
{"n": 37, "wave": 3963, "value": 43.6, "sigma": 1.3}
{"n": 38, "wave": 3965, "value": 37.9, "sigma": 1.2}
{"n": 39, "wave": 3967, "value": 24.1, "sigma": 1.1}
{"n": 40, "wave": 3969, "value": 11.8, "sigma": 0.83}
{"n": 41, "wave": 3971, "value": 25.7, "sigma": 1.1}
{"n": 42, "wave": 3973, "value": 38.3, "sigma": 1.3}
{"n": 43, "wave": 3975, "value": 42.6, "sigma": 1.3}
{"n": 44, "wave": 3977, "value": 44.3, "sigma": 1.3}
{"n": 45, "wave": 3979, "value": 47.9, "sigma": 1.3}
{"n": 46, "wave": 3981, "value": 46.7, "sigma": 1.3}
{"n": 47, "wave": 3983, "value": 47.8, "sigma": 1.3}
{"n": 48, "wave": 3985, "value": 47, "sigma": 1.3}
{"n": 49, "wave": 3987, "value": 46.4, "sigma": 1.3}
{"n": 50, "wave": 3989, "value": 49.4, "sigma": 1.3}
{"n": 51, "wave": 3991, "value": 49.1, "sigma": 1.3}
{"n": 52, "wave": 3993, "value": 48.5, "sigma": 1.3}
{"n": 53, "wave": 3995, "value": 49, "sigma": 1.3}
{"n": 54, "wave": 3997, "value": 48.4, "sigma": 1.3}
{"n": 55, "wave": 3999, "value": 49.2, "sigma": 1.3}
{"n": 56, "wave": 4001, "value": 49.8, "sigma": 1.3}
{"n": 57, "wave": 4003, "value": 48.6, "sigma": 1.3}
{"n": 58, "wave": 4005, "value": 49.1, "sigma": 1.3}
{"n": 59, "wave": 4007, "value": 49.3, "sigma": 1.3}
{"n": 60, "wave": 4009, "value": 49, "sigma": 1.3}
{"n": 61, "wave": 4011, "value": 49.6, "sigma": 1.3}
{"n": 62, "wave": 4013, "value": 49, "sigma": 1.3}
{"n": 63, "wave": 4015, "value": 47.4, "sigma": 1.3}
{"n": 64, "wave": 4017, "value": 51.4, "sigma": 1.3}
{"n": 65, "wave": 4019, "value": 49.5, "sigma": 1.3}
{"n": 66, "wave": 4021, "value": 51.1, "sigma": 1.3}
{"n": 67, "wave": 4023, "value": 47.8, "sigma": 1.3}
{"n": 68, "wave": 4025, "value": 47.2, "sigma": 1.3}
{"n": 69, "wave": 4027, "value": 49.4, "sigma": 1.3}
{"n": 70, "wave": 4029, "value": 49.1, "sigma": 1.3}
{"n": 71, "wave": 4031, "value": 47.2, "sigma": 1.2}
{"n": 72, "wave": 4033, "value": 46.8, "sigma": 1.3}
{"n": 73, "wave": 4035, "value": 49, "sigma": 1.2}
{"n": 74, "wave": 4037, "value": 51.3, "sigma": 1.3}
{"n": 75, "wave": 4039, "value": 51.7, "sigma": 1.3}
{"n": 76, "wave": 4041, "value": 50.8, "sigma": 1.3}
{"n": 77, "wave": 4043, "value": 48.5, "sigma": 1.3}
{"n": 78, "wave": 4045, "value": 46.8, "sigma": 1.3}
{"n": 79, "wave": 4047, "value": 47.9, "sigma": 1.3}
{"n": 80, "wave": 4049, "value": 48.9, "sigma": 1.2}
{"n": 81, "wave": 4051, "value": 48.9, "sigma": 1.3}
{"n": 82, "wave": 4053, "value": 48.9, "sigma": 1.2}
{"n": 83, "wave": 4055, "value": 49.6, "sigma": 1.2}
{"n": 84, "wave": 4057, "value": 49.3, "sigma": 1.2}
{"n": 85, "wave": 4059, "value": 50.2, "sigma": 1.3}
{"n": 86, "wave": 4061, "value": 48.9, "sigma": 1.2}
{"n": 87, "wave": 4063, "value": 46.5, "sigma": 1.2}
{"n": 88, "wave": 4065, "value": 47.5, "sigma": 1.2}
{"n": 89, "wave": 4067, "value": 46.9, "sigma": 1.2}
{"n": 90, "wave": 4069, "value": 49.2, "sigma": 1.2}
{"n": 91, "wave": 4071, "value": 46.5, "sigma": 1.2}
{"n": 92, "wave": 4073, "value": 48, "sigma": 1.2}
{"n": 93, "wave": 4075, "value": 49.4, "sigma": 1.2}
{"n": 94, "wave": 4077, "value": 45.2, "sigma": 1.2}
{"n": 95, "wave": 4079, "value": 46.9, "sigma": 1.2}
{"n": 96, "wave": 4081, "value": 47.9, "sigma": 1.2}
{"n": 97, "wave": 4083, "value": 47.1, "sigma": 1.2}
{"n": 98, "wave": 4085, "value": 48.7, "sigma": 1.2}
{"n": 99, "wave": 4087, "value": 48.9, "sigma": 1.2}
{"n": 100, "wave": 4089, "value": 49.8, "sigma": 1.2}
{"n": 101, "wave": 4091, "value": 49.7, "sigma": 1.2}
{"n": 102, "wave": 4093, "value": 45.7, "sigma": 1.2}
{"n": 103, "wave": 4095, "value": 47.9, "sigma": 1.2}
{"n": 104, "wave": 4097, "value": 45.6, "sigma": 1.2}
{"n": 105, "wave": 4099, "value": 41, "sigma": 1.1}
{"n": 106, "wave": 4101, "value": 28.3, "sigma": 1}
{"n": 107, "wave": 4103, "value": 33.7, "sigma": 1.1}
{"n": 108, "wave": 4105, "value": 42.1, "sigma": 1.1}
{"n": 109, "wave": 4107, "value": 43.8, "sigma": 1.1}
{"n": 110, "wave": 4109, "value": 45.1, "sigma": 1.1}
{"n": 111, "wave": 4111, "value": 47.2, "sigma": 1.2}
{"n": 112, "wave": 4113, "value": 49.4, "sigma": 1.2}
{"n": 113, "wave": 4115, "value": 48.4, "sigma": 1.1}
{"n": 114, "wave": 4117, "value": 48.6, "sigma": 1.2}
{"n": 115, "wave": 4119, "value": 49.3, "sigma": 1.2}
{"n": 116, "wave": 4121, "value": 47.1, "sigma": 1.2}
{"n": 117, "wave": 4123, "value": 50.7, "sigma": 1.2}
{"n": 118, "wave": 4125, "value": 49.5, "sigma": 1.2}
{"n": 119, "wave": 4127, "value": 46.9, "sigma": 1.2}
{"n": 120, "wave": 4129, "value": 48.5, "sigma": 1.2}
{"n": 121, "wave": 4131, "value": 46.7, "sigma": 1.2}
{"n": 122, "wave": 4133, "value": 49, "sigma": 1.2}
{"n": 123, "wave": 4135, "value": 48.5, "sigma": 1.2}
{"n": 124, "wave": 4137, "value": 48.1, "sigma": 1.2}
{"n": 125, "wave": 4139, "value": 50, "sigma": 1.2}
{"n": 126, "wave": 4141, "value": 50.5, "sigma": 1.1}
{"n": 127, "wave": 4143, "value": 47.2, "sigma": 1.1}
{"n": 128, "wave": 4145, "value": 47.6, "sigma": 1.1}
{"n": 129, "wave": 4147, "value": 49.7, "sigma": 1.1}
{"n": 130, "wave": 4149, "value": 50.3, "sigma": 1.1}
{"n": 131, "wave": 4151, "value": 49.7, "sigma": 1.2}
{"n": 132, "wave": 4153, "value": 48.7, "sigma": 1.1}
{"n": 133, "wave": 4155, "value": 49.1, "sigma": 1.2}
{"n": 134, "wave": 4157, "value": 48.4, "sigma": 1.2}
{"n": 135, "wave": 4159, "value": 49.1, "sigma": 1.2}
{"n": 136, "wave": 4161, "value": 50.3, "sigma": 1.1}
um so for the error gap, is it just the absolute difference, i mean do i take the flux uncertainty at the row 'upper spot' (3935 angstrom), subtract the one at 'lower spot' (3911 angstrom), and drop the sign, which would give 0.20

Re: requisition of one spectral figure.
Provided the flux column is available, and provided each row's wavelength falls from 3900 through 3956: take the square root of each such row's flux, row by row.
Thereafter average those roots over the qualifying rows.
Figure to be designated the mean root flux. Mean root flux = 6.53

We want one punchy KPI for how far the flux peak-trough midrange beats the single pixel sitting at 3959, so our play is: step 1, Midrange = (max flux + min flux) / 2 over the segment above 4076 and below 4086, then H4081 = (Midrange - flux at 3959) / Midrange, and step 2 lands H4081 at 0.010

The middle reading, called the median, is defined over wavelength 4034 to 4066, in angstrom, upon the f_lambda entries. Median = 48.9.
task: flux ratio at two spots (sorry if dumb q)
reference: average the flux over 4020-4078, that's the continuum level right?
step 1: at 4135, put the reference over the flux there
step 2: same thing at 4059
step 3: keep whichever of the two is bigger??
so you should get 1.00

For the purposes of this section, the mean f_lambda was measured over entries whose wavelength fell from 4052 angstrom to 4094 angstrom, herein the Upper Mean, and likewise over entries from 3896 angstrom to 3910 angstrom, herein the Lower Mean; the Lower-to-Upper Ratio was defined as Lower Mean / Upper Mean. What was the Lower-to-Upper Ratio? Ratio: 0.93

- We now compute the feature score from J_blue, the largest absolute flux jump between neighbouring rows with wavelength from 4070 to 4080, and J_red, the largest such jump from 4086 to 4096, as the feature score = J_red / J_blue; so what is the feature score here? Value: 1.0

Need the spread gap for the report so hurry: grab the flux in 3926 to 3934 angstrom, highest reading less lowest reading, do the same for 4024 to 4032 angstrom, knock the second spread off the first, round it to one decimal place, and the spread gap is 33.3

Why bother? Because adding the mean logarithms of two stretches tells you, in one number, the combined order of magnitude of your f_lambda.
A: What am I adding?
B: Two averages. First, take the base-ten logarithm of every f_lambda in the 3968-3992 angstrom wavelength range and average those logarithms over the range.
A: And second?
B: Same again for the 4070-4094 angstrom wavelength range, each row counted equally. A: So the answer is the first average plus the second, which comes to 3.27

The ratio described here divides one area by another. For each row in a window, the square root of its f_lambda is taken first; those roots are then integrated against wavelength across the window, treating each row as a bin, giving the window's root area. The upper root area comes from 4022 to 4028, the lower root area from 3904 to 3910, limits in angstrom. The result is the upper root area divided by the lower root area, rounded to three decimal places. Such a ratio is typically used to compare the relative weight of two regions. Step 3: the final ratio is 1.039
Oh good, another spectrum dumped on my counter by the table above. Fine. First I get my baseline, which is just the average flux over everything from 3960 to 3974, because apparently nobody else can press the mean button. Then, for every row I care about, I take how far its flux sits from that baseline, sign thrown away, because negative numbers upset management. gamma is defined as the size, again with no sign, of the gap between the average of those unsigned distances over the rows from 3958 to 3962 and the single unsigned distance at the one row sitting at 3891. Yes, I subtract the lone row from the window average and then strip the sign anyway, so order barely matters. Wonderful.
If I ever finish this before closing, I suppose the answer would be 11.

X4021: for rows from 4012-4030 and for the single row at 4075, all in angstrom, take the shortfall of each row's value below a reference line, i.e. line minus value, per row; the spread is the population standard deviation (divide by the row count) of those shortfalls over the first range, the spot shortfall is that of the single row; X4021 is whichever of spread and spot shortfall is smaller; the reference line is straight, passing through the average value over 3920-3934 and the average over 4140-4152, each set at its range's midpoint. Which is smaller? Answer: -4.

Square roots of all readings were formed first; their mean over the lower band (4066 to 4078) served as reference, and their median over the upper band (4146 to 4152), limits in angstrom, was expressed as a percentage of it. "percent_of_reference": 102.3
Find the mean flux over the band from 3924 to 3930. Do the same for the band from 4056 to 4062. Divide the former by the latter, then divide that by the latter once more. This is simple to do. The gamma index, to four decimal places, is 0.0184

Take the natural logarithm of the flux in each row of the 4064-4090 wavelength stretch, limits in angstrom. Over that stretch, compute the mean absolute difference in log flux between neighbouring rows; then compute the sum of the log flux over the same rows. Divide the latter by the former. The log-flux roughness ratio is 1520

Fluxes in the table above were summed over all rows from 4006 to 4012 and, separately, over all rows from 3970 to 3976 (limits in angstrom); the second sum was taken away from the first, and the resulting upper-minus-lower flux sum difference 41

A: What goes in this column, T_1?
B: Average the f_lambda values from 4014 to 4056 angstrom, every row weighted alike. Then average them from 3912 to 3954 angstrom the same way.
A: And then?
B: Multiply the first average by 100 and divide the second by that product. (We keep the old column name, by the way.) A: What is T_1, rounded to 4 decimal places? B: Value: 0.0087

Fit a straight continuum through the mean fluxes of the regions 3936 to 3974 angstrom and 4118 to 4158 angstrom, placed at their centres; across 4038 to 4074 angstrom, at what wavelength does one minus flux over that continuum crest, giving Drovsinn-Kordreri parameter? 4071 angstrom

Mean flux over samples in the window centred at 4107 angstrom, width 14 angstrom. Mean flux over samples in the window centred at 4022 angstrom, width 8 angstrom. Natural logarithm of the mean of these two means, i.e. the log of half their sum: 3.81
